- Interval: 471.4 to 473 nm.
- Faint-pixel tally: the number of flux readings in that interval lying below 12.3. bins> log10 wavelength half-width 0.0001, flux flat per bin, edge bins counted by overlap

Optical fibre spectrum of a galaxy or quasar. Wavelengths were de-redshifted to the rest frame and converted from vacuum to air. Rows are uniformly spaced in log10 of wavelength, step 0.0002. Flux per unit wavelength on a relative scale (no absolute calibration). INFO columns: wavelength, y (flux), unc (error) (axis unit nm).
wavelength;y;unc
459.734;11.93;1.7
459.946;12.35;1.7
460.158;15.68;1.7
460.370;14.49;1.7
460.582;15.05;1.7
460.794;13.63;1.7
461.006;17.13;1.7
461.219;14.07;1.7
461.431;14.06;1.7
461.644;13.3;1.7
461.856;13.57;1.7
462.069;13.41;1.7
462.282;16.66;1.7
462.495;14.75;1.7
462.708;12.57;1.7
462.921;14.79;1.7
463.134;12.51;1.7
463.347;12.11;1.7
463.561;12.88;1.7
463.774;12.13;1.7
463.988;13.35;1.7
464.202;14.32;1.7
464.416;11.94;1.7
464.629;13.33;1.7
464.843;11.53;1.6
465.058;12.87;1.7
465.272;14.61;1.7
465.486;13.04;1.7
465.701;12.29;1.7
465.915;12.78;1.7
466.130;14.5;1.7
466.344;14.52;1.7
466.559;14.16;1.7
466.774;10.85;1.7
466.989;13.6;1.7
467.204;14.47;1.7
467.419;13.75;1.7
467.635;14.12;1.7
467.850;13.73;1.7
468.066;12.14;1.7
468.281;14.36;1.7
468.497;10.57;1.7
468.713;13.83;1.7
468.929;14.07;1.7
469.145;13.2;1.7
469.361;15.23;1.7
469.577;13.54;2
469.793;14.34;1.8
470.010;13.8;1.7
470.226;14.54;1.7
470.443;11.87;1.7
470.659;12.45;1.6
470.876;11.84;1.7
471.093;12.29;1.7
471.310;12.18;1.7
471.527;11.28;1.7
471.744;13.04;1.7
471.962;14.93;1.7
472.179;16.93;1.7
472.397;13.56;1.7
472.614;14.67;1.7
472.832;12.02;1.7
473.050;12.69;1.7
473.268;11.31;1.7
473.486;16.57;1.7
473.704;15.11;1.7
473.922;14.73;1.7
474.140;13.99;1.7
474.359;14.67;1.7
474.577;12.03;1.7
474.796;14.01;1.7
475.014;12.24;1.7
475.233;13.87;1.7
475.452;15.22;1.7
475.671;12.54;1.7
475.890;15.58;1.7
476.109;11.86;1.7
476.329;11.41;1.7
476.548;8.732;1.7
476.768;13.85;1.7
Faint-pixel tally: 2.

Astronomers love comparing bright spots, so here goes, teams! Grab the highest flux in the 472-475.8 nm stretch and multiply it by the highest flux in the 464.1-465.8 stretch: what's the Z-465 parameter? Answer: 247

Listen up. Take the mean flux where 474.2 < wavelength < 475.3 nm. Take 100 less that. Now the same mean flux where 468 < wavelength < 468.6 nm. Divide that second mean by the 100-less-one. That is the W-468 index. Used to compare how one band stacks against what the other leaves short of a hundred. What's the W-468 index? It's 0.143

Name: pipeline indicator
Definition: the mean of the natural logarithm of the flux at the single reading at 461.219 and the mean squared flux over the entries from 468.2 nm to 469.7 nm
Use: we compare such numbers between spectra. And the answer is 94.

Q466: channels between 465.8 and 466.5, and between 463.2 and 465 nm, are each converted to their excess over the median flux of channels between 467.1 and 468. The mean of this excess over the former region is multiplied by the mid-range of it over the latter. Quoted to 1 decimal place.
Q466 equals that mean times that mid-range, 0.0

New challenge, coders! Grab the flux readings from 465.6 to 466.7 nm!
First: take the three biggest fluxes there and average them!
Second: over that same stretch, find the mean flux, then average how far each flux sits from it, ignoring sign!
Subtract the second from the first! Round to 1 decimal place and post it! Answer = 13.5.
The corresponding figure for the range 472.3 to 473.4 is 12.6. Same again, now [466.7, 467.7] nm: 13.1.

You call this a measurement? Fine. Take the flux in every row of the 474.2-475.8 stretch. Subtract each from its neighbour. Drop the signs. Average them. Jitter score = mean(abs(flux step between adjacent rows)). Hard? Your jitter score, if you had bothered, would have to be 2.0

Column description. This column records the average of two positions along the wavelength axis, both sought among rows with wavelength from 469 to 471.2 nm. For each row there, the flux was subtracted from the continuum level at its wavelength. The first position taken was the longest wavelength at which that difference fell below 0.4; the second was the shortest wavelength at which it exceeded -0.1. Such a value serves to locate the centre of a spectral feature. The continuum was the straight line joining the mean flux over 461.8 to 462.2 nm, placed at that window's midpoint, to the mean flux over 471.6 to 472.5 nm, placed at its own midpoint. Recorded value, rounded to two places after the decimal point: 469.69 nm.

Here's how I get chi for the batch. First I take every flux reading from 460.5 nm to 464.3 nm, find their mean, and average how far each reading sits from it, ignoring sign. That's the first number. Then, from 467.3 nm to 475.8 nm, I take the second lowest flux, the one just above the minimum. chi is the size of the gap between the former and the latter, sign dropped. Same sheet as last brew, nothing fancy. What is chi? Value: 10.2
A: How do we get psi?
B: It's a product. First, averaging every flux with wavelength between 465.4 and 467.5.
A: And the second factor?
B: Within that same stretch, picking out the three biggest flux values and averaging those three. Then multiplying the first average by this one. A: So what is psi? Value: 194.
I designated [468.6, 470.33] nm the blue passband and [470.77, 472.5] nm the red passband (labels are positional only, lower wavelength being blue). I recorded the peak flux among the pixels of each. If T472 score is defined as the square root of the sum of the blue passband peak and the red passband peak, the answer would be 5.67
